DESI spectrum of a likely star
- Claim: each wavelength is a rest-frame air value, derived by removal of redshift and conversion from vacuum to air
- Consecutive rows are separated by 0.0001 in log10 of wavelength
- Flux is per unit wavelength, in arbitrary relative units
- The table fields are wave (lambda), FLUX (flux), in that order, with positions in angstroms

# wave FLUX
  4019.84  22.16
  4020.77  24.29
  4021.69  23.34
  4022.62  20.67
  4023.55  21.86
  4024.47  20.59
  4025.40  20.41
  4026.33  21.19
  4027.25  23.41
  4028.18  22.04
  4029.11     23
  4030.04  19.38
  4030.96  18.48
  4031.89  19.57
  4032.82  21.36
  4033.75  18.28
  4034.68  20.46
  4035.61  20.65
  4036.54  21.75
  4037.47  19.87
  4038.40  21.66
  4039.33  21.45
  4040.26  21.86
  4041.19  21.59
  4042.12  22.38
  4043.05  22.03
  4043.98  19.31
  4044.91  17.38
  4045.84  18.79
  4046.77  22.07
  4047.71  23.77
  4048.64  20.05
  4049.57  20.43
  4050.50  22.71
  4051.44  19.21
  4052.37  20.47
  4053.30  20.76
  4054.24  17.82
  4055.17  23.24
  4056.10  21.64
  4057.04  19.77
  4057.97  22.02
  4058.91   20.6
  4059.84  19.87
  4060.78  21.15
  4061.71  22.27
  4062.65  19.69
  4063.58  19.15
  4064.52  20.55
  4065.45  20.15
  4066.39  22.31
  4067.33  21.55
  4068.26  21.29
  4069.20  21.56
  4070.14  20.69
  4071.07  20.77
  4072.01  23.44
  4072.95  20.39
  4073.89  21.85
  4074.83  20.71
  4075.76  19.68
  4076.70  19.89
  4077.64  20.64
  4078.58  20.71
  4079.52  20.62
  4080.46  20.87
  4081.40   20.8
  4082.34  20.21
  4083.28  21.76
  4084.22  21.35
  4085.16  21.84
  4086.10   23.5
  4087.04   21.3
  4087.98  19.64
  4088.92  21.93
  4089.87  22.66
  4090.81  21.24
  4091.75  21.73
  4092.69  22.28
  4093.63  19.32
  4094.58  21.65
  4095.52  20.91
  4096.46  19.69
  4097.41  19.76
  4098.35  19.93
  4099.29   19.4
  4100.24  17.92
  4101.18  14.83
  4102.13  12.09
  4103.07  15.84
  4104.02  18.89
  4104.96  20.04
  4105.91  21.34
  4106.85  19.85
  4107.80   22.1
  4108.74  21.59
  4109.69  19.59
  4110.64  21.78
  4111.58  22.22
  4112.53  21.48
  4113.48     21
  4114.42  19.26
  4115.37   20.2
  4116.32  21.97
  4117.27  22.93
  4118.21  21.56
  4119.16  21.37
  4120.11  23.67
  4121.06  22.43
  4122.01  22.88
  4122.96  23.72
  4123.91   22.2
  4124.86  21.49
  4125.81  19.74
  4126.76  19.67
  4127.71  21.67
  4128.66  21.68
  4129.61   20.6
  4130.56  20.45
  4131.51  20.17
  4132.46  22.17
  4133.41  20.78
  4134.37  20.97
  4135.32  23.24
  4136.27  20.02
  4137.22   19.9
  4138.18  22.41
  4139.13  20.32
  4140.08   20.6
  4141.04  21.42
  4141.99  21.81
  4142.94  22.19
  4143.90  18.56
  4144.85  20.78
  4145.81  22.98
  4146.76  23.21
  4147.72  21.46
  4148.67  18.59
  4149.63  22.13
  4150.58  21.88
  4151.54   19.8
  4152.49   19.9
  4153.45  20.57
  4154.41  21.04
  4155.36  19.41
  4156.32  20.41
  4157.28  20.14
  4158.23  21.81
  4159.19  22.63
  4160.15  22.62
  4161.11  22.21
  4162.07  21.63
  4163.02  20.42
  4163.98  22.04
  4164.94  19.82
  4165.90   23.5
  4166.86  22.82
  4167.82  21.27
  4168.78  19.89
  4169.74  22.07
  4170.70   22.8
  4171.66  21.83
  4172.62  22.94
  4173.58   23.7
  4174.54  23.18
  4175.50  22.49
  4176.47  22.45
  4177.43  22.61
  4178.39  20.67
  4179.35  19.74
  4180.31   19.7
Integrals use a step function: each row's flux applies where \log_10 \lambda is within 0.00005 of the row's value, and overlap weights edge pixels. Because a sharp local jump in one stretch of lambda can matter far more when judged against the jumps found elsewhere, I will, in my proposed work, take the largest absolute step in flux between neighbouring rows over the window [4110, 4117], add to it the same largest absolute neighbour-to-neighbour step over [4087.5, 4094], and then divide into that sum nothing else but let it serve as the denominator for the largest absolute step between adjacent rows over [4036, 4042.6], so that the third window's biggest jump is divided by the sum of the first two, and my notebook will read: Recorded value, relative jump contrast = 0.4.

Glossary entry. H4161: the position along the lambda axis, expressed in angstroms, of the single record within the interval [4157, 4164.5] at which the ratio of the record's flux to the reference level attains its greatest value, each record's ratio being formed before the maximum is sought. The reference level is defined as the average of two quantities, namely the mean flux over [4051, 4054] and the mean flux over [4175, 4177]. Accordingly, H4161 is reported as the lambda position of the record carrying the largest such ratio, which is 4159.19 angstroms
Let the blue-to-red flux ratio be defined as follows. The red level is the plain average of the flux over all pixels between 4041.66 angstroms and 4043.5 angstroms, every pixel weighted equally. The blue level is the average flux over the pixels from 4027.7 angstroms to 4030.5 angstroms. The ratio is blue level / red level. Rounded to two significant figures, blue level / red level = 0.97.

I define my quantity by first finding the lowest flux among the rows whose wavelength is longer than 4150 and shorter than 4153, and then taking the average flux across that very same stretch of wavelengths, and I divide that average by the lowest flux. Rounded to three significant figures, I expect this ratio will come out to 1.04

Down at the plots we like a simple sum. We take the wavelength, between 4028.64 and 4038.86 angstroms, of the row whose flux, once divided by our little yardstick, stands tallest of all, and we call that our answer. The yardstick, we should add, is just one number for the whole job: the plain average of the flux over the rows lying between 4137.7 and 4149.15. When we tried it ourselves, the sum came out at 4029.11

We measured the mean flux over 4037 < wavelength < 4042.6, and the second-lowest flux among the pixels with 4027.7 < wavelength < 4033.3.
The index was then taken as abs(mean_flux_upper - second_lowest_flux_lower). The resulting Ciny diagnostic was 2.1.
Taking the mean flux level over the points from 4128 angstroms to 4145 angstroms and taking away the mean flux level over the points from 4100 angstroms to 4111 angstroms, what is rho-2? 2.2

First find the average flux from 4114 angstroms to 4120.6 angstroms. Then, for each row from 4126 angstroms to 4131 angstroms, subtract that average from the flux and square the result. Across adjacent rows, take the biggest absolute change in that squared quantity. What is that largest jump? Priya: 3.6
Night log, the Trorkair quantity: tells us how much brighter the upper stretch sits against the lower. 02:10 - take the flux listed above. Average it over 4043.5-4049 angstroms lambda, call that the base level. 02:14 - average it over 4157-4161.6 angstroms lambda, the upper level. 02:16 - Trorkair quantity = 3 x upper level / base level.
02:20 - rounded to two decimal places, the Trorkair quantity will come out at 3.25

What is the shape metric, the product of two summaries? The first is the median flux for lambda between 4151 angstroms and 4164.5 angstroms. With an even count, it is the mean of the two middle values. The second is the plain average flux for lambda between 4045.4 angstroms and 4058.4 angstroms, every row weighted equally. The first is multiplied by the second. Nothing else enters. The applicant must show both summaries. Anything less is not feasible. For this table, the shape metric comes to 435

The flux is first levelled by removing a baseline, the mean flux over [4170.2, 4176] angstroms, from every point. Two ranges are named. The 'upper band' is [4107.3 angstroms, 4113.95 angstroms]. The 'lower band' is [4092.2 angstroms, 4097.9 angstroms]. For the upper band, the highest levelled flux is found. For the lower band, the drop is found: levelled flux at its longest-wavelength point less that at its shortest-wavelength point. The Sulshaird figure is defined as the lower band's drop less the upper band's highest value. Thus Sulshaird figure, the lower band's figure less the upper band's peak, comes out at -1.9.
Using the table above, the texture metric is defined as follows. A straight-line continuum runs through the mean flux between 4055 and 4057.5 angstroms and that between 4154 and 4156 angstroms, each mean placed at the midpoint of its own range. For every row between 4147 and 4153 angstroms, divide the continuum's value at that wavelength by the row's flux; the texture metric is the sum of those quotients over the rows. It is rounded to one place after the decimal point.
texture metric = 5.9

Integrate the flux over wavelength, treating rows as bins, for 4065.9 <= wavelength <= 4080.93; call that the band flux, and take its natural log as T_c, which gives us 5.76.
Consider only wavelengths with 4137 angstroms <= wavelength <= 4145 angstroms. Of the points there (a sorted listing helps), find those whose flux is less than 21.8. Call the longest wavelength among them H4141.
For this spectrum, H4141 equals 4144.85 angstroms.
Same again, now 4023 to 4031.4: 4030.96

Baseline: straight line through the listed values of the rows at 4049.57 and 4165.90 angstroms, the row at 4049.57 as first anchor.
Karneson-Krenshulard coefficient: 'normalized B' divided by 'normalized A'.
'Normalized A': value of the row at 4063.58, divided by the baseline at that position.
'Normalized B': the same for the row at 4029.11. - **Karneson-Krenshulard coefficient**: 1.26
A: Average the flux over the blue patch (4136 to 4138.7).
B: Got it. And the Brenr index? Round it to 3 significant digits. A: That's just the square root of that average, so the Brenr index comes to 4.56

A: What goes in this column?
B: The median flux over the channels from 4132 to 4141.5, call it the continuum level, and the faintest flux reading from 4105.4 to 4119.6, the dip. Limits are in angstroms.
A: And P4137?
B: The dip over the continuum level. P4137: 0.92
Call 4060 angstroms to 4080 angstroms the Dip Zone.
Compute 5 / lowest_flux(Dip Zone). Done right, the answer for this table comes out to 0.26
